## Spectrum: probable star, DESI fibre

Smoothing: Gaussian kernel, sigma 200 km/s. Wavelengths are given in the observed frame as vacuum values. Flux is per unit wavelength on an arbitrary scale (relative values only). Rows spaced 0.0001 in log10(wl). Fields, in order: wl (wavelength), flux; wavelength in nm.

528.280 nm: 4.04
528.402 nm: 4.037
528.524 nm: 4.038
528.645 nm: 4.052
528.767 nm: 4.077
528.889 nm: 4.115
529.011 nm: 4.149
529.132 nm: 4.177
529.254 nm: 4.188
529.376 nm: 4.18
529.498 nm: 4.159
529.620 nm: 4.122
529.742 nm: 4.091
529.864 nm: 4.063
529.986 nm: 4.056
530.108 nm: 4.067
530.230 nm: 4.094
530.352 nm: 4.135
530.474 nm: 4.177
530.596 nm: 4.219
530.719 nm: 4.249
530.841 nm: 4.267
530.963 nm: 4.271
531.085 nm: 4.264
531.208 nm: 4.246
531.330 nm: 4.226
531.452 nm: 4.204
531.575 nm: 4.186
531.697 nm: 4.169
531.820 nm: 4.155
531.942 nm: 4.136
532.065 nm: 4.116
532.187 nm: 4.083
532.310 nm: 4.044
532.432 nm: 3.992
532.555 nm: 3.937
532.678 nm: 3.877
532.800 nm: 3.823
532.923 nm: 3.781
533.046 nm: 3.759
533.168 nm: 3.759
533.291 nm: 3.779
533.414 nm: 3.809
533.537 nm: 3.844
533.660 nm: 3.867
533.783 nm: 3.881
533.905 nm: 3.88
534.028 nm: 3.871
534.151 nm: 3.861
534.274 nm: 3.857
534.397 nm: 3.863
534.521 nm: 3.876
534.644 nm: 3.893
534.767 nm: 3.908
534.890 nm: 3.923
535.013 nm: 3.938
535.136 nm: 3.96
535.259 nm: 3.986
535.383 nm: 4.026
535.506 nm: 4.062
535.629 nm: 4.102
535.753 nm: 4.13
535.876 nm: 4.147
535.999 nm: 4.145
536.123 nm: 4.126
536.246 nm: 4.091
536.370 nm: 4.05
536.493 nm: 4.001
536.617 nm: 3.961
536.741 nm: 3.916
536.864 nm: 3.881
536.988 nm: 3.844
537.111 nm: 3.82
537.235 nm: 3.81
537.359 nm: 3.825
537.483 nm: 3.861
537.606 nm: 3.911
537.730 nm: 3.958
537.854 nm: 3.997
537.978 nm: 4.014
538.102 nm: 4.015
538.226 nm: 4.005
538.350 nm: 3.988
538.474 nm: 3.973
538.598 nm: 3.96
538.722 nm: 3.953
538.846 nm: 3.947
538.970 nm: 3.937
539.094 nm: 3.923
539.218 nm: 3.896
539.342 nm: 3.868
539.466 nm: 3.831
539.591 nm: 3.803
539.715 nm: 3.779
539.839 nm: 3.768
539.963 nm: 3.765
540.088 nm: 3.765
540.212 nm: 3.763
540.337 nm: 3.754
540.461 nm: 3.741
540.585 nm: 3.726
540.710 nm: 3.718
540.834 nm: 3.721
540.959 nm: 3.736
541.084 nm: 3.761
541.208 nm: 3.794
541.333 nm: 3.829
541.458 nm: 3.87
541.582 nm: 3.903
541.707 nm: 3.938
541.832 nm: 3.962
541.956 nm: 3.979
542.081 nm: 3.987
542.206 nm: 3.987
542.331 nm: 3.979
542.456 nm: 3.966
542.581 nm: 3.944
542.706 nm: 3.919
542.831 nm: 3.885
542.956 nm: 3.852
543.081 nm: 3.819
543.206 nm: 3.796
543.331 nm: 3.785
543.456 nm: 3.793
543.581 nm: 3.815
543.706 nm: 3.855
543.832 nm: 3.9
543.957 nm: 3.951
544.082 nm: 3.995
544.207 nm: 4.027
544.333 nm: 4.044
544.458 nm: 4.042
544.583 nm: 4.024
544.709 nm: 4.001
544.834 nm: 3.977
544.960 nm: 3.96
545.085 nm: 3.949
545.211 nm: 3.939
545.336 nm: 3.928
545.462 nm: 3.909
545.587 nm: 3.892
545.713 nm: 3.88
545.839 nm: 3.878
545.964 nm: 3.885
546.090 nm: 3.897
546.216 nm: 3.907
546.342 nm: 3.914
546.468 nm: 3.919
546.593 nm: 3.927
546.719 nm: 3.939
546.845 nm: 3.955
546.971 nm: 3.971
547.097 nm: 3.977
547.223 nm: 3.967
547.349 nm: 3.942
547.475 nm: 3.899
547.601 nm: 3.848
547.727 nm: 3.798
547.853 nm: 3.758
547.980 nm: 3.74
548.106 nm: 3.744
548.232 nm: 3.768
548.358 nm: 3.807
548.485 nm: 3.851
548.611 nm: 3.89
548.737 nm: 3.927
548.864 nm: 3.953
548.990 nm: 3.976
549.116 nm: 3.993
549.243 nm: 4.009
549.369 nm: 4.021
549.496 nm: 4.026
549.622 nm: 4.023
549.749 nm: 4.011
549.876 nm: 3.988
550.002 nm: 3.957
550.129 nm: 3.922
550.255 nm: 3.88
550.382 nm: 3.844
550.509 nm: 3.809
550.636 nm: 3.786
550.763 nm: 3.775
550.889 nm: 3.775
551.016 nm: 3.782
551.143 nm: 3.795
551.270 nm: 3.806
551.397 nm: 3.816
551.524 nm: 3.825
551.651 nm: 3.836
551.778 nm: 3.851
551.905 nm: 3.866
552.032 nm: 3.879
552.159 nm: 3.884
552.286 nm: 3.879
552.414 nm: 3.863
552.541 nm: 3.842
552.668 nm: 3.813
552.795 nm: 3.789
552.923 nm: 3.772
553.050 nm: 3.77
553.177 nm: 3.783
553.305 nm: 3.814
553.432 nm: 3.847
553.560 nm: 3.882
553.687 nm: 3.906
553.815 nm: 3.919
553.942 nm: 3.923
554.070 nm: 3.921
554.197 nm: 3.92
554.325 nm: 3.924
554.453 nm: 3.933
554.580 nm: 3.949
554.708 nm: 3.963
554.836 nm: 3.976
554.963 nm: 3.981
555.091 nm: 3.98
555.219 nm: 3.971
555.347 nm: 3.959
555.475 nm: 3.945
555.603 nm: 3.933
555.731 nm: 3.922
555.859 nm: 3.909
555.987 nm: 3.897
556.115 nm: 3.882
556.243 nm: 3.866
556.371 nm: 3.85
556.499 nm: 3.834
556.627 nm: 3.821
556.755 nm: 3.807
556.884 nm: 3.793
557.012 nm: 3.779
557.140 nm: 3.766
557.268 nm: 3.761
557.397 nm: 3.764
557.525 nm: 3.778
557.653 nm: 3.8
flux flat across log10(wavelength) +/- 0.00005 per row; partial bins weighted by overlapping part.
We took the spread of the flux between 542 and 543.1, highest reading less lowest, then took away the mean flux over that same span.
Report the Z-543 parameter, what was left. -3.76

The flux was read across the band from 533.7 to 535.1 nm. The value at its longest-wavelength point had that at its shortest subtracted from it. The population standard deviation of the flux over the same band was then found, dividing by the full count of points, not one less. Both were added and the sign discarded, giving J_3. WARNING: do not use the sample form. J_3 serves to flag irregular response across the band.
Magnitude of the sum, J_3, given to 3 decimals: 0.082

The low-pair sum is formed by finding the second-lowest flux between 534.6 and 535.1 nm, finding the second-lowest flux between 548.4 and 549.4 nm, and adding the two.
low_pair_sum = 7.80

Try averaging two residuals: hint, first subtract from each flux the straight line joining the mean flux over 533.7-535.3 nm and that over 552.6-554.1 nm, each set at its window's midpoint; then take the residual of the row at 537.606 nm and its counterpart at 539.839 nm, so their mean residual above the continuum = -0.048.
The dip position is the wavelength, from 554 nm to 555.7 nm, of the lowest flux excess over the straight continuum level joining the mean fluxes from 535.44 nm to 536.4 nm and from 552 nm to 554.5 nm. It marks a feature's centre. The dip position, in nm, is 554.070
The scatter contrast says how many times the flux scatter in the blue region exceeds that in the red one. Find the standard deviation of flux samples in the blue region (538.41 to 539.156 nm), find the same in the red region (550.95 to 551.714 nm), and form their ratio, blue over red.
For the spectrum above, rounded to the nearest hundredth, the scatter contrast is 0.89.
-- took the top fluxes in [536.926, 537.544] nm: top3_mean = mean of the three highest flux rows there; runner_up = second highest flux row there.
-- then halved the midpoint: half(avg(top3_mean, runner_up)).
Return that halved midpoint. 1.92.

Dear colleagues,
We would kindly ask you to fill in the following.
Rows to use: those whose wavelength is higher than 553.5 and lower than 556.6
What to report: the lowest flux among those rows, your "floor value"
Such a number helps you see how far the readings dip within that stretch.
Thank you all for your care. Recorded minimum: 3.834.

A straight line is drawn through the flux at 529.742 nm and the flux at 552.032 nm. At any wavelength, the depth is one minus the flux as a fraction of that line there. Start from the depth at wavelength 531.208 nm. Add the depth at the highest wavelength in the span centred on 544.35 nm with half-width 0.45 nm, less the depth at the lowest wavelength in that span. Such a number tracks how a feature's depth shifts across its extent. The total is -0.056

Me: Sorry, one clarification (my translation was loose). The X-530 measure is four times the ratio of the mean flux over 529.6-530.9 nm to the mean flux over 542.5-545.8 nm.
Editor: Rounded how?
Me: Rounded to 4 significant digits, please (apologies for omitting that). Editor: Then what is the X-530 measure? 4.226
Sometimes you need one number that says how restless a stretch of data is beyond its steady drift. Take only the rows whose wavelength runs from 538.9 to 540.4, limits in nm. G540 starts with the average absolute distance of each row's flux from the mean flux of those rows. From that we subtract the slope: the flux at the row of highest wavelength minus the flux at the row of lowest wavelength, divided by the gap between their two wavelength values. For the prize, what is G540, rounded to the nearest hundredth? 0.19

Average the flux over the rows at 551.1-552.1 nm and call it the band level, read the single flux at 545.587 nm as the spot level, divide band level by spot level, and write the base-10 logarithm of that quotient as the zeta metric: -0.006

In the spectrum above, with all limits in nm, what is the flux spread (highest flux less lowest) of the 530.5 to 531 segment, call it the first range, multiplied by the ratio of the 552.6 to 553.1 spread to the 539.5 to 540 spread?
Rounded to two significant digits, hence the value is 0.059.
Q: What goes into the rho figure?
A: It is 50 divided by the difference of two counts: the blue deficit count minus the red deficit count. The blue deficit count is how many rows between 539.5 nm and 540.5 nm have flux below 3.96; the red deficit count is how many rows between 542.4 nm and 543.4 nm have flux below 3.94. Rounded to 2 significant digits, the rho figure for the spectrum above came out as 25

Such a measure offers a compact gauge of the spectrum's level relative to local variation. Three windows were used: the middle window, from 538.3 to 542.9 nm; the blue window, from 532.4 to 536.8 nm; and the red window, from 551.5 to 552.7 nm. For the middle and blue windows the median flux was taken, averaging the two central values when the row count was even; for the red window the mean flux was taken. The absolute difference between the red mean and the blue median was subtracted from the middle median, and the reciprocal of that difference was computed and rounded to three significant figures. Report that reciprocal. 0.261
